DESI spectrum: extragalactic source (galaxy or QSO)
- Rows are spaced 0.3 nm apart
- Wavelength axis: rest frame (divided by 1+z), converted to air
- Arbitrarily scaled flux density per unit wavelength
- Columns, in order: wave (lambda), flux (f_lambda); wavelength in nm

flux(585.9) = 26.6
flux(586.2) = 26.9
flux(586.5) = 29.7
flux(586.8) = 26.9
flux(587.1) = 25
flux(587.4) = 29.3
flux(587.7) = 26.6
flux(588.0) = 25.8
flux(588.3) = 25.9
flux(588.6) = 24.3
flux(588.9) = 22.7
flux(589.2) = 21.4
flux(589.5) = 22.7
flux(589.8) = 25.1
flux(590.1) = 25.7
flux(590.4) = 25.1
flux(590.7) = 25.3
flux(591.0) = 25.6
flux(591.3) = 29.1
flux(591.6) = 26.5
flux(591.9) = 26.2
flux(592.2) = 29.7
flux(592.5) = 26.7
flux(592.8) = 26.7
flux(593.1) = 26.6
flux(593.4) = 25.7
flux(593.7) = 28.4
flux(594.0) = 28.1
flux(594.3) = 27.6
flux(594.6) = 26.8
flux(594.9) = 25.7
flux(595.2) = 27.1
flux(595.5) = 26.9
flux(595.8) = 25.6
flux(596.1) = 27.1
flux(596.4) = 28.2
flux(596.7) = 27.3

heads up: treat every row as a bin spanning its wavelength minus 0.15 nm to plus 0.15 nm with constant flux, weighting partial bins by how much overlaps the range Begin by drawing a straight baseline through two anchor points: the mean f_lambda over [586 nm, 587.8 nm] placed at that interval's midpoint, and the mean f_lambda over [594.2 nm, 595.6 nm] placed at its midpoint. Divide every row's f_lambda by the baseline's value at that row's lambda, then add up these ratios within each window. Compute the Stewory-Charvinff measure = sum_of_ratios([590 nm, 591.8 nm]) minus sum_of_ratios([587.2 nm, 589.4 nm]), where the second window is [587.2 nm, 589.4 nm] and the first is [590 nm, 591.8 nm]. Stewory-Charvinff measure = -1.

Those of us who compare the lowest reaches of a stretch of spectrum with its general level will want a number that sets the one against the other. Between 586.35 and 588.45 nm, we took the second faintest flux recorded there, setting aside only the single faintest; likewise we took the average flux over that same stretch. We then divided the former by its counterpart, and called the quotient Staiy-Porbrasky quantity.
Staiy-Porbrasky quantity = 0.95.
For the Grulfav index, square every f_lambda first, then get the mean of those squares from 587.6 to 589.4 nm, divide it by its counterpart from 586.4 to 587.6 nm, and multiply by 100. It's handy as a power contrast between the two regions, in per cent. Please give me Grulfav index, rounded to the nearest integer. 78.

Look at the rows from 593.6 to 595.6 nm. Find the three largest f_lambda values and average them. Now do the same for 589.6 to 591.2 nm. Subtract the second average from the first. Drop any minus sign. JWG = 2.5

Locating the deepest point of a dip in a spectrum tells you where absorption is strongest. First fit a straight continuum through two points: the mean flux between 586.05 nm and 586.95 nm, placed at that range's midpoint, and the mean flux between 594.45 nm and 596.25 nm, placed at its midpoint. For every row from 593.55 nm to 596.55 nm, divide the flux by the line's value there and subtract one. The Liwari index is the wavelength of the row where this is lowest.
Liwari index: 594.9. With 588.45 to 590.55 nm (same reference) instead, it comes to 589.2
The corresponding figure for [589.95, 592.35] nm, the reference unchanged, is 590.4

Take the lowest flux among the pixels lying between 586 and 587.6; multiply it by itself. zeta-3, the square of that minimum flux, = 625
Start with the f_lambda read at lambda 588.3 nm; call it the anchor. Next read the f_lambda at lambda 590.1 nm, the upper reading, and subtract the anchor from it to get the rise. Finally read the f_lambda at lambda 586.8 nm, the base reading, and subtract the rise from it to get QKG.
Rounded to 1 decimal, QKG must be 27.1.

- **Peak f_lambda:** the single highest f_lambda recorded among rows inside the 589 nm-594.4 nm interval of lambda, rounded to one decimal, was 29.7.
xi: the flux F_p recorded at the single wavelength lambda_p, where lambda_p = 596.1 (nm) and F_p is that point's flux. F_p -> 27.1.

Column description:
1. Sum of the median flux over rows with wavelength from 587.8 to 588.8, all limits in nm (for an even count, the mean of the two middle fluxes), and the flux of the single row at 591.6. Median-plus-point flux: 52.3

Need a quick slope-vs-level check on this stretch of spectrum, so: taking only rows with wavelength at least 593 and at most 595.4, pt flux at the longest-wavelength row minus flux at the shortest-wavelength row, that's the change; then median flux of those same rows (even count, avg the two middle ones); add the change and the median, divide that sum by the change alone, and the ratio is 55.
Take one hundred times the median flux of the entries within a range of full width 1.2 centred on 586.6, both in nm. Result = 2690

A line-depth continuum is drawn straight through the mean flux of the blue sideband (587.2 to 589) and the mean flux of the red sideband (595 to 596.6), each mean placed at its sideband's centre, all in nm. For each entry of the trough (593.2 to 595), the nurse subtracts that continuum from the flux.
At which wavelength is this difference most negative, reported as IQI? 594.9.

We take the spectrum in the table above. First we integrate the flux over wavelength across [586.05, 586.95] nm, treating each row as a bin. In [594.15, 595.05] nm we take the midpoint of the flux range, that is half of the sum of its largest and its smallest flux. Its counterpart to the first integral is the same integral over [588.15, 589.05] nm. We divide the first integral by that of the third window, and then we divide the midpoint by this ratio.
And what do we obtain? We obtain 23.3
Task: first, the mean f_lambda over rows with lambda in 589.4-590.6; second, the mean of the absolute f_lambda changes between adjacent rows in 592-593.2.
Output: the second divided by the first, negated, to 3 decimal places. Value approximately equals -0.042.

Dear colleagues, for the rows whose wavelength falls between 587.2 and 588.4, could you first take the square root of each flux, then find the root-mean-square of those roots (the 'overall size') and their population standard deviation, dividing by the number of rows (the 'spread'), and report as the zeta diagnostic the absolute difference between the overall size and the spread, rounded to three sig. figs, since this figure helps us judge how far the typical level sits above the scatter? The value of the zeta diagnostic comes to 5.05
